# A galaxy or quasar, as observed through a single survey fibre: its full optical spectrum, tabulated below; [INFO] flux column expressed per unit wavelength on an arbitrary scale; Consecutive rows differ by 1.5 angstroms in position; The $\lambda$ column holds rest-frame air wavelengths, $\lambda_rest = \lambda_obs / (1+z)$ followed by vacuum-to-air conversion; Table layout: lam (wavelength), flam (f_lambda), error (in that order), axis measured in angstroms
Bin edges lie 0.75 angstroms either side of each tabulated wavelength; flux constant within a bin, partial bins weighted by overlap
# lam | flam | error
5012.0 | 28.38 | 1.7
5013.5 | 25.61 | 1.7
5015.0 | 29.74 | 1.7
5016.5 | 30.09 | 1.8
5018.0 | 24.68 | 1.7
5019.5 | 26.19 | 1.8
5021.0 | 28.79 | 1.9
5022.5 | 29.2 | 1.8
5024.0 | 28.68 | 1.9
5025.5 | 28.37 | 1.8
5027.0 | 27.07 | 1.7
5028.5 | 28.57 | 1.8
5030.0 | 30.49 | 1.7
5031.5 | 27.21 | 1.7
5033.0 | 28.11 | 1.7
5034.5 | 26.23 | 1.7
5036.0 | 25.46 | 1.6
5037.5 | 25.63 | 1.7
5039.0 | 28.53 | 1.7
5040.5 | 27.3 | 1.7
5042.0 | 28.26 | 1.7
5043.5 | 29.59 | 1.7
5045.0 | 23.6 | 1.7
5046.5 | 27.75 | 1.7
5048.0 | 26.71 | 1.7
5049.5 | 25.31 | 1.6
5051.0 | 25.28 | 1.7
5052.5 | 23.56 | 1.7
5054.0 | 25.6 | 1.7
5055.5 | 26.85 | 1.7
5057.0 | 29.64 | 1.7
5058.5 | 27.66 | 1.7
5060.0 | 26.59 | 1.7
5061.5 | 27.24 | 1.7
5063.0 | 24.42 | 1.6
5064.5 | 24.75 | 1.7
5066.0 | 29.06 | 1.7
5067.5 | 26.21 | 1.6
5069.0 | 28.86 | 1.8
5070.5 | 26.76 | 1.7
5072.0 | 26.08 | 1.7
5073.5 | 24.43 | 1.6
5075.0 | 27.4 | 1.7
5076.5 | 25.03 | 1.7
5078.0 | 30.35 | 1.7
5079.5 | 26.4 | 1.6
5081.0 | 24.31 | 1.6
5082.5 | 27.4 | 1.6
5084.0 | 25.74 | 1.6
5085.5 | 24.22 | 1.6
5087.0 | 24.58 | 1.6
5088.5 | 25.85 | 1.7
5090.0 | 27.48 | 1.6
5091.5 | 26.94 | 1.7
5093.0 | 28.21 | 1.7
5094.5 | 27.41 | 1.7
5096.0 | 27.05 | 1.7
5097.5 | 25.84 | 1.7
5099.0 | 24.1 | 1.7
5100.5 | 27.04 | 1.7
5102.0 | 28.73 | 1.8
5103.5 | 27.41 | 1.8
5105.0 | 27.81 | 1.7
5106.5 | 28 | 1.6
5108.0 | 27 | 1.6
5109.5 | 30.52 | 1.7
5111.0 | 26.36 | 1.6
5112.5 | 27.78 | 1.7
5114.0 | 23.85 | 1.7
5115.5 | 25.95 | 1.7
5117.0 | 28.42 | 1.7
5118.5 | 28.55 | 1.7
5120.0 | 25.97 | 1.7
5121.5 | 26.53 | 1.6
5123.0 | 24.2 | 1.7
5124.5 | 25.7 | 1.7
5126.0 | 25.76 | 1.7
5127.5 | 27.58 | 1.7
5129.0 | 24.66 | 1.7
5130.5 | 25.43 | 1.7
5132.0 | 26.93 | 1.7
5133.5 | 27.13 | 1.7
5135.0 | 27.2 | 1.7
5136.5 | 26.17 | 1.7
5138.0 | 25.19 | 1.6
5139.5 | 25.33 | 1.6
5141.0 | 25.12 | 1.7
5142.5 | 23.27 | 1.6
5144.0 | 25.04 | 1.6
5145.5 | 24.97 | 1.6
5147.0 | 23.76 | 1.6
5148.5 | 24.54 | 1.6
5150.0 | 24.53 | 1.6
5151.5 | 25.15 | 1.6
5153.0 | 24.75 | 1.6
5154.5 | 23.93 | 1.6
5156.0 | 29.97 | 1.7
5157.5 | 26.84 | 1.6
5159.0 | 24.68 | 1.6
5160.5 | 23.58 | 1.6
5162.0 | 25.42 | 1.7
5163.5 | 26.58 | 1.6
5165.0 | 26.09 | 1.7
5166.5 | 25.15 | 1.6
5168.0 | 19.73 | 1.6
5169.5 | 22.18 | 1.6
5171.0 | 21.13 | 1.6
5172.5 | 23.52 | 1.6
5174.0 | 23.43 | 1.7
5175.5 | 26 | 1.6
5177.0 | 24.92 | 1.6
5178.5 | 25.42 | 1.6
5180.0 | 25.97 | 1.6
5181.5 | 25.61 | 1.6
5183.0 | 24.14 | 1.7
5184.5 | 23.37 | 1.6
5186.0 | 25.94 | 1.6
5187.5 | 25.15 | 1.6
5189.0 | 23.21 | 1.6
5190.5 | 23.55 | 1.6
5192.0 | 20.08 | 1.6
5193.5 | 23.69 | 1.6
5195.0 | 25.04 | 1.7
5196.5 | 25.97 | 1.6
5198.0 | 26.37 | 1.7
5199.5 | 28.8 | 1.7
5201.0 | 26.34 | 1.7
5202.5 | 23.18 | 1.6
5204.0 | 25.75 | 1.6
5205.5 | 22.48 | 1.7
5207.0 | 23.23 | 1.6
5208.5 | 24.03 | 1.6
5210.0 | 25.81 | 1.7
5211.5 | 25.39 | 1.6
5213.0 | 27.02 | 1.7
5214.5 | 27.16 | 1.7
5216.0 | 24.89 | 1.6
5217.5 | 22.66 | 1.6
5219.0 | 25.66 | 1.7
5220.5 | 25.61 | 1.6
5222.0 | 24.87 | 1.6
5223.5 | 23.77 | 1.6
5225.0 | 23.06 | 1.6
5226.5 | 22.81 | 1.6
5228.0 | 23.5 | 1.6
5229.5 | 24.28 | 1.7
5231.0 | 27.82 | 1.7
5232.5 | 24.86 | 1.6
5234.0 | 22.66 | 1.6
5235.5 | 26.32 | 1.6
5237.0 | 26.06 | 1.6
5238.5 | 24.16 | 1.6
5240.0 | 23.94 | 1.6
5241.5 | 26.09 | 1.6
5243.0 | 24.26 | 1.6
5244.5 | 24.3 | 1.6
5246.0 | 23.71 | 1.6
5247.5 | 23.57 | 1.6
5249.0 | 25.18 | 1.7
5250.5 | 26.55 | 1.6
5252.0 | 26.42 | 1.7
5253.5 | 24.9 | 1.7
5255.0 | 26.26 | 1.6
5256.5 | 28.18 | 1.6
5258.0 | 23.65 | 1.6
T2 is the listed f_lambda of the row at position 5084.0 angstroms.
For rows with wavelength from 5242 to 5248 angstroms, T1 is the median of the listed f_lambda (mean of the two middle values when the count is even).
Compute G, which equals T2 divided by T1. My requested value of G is 1.073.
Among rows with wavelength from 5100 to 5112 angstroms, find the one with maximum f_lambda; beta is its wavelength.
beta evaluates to 5109.5 angstroms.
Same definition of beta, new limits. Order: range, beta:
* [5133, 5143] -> 5135.0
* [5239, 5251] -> 5250.5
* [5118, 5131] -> 5118.5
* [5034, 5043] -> 5039.0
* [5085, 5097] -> 5093.0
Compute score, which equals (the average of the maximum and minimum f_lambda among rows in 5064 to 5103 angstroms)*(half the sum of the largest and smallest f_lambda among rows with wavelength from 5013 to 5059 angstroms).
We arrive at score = 736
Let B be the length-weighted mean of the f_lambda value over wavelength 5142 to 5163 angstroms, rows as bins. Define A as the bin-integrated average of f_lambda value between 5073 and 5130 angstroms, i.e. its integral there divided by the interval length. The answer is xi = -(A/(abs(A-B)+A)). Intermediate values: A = 26.6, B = 25.1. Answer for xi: -0.95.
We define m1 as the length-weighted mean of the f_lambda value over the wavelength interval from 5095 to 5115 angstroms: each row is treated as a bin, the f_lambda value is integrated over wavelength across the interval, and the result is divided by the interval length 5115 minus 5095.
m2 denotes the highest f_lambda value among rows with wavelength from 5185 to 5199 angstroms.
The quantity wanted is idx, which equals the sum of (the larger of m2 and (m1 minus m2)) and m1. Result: 53.4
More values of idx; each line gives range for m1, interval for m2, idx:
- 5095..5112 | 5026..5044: 57.8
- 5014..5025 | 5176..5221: 56.9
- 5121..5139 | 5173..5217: 54.8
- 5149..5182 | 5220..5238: 52.6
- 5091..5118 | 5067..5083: 57.5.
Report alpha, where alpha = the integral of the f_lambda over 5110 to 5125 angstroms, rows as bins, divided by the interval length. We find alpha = 26.4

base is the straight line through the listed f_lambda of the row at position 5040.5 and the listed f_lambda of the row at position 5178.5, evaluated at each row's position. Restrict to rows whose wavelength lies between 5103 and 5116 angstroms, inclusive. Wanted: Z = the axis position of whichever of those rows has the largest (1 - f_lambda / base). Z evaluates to 5114.0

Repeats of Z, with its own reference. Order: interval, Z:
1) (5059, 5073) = 5063.0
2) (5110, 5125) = 5114.0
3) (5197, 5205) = 5202.5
